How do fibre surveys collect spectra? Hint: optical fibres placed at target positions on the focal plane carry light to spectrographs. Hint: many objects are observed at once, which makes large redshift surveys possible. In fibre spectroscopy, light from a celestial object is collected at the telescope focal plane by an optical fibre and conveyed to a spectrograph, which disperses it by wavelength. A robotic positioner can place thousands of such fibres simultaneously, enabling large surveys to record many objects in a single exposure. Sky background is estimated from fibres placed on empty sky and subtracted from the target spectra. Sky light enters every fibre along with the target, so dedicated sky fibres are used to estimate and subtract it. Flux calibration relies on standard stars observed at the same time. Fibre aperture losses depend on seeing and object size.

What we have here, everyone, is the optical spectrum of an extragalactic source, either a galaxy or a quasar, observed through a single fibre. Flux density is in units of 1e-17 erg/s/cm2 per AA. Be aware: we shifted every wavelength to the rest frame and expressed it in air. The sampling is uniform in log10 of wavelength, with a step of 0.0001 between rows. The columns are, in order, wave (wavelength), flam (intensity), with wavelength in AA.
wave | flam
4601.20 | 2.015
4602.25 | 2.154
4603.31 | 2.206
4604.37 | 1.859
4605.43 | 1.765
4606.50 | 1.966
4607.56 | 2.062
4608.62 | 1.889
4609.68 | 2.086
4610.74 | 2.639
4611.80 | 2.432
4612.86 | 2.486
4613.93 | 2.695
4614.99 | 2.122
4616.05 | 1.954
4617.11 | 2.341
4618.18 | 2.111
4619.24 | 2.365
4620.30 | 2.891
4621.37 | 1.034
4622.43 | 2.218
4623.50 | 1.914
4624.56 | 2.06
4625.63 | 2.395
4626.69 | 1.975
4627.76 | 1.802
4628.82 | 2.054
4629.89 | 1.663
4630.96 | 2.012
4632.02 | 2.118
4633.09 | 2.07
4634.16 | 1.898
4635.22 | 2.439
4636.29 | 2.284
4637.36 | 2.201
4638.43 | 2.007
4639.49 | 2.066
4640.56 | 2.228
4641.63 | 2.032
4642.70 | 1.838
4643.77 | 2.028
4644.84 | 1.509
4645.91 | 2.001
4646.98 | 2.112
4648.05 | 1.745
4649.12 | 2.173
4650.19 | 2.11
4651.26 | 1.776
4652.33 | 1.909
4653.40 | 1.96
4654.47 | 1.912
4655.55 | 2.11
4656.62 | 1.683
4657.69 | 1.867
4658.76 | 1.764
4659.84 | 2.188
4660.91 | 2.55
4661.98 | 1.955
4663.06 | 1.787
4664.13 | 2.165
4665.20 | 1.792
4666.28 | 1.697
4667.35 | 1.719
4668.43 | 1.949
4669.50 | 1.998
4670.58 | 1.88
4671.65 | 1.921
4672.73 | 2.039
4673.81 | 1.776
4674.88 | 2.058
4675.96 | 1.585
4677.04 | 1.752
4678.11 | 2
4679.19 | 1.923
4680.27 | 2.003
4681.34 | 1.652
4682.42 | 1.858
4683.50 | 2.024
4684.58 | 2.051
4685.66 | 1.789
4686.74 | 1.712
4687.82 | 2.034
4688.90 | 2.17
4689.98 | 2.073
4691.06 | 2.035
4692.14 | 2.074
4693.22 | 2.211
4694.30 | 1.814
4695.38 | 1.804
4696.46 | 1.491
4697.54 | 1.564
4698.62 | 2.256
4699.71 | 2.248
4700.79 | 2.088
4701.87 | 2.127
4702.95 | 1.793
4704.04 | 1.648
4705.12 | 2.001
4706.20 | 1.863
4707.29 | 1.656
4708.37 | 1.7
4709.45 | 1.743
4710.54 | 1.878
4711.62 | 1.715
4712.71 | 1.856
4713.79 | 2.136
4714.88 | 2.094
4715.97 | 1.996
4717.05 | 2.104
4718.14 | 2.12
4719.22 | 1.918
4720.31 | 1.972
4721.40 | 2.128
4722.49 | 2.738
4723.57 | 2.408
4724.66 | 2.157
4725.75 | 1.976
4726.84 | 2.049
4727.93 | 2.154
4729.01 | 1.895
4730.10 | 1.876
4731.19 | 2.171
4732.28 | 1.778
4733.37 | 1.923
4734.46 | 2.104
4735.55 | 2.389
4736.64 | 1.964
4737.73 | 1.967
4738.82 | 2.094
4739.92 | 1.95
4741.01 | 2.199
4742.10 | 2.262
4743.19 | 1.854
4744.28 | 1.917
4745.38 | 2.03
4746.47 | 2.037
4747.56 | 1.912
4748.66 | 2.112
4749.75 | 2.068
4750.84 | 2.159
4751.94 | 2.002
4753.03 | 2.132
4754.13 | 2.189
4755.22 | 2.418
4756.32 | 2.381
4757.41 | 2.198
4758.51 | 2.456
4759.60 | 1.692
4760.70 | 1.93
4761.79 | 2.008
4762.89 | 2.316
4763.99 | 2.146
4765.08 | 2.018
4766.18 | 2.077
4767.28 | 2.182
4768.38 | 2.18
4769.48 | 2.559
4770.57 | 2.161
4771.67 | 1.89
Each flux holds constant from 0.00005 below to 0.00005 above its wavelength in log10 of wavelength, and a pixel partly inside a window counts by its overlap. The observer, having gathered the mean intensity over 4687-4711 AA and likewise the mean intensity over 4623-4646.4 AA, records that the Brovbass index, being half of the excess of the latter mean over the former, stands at 0.05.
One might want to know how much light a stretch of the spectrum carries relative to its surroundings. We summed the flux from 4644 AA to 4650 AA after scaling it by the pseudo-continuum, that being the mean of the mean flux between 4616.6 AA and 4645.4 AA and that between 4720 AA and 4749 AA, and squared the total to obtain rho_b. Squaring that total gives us 21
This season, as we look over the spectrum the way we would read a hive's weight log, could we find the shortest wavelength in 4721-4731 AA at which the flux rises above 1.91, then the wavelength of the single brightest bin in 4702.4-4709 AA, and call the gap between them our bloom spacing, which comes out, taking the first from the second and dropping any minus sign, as 16.3 AA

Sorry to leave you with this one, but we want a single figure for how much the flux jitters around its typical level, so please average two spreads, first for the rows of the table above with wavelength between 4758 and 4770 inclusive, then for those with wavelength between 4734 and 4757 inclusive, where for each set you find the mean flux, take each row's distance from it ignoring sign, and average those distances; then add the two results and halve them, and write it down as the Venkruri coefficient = 0.15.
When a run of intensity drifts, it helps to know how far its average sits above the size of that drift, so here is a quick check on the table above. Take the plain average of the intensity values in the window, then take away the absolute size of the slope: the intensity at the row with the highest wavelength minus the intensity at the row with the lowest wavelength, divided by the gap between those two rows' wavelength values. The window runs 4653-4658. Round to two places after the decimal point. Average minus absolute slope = 1.88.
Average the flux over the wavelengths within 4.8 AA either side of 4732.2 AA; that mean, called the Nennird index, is 2.03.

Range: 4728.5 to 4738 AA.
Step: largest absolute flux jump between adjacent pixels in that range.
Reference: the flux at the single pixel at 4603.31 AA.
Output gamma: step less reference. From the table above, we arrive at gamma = -1.78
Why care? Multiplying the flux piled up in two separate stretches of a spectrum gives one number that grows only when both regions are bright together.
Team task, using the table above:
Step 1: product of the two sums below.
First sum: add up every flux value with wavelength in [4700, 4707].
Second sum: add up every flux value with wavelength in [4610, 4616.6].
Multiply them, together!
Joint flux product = 165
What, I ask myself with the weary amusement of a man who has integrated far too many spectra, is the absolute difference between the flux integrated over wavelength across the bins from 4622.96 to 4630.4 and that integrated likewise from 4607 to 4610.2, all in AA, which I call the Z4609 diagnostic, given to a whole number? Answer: 8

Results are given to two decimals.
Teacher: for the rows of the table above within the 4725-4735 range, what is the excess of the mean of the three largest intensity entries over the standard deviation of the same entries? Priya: 2.01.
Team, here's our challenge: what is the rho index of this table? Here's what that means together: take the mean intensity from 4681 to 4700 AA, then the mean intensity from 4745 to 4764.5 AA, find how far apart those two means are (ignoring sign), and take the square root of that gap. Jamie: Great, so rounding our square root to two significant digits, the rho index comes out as 0.43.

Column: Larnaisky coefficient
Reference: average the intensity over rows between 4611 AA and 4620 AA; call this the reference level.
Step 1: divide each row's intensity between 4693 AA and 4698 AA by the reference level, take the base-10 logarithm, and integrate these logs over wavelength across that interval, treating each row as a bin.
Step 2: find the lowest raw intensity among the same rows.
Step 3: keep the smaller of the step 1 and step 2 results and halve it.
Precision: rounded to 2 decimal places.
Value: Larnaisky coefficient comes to -0.32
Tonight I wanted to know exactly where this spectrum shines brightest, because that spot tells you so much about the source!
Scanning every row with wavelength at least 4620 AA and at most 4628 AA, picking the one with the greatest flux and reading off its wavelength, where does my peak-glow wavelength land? 4620.30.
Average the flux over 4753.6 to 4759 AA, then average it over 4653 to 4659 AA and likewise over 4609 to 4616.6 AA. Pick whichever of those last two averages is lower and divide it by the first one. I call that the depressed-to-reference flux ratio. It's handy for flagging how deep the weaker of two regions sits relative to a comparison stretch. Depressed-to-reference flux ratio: 0.81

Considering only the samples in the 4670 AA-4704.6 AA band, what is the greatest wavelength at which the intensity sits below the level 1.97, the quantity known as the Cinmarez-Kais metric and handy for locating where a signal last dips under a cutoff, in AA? 4704.04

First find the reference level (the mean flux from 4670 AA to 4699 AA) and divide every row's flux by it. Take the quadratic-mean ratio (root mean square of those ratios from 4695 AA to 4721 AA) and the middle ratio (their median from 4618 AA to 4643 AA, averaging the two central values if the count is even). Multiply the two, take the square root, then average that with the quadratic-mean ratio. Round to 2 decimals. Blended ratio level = 1.02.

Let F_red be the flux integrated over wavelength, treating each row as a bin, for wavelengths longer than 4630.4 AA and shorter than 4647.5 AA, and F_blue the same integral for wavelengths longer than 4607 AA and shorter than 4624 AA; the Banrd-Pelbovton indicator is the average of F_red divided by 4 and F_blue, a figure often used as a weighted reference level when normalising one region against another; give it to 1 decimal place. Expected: 23.1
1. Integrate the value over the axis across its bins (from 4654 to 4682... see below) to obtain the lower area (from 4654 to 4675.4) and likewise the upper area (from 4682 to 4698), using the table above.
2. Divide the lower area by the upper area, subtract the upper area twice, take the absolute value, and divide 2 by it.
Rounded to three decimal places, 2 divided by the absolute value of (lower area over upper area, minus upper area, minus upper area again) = 0.033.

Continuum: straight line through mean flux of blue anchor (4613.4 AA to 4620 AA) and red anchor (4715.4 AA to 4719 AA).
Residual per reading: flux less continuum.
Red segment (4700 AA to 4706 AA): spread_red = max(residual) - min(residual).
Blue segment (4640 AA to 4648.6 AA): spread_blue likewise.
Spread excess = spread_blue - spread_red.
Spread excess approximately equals 0.24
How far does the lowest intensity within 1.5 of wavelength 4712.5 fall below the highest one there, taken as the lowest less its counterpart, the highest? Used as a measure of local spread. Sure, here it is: -0.4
